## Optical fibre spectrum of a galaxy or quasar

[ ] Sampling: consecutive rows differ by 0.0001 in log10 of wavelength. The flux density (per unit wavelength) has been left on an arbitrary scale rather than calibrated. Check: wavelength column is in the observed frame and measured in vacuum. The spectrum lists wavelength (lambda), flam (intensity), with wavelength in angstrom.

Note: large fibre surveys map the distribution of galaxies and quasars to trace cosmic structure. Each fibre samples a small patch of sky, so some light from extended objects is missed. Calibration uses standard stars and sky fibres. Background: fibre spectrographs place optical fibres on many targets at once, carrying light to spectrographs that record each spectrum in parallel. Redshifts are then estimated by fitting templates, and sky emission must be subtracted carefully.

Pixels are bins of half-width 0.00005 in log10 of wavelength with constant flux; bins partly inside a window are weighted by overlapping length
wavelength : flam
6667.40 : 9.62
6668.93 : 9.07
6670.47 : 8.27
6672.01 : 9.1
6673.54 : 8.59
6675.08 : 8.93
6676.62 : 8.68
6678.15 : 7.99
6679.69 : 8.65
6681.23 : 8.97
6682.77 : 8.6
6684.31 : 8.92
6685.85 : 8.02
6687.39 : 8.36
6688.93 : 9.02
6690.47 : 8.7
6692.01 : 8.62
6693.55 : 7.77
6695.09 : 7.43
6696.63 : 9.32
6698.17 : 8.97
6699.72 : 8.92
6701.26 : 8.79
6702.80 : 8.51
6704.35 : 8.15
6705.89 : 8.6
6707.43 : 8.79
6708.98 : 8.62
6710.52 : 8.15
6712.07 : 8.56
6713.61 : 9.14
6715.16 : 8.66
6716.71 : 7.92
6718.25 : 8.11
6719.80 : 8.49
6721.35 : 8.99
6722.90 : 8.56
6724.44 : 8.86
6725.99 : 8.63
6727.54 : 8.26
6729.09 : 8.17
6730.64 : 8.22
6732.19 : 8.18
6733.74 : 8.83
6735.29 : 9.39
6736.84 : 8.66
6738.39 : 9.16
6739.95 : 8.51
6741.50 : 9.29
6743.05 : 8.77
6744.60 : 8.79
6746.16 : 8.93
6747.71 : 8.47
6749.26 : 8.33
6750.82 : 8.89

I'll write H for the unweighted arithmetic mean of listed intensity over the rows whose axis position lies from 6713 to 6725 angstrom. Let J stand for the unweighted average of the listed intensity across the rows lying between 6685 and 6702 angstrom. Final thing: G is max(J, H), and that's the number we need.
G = 8.59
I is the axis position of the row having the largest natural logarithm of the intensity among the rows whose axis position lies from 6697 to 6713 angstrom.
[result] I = 6698.17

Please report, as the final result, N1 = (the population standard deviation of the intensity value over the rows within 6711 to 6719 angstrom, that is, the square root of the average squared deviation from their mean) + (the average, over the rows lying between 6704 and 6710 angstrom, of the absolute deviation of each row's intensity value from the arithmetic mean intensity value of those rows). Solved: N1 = 0.63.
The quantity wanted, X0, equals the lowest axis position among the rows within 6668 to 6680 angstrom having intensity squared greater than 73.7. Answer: 6668.93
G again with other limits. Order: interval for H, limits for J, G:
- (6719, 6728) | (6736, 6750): 8.77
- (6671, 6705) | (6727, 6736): 8.59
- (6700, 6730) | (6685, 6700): 8.52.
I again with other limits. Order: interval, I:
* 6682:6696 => 6688.93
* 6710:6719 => 6713.61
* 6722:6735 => 6724.44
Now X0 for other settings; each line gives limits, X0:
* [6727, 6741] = 6733.74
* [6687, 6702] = 6688.93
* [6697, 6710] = 6698.17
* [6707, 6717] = 6707.43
